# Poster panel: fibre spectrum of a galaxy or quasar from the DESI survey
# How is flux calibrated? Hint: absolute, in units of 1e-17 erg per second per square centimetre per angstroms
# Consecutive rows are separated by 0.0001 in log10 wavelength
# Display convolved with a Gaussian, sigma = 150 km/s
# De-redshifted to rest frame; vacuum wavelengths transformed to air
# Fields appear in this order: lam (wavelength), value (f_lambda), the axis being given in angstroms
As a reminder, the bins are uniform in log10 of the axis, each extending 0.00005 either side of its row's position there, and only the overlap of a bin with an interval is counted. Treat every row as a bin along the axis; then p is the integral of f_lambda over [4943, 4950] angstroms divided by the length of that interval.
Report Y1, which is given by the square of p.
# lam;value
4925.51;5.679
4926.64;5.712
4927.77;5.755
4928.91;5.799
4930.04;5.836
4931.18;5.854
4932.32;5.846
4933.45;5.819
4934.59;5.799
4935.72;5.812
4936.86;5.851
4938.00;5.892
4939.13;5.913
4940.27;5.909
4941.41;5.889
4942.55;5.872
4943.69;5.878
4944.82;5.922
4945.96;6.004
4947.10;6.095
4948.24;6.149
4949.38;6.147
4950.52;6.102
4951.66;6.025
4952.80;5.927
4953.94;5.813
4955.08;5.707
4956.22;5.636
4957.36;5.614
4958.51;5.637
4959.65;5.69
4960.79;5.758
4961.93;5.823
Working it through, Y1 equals 36.4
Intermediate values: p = 6.03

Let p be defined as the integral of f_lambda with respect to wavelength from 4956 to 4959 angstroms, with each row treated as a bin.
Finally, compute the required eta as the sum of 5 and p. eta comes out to 22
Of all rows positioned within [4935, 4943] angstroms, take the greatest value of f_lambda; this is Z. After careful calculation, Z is 5.913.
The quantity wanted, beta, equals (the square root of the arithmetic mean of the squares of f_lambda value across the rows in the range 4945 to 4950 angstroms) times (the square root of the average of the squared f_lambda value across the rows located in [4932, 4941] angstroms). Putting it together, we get 35.7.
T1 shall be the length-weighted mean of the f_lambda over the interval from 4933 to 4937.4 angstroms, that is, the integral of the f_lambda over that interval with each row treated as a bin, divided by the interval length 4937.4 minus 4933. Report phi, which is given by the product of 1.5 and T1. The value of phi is 8.73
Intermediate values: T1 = 5.82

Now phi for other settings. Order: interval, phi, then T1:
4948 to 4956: 8.94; 5.96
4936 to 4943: 8.82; 5.88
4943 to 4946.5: 8.91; 5.94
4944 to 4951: 9.10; 6.07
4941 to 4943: 8.81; 5.87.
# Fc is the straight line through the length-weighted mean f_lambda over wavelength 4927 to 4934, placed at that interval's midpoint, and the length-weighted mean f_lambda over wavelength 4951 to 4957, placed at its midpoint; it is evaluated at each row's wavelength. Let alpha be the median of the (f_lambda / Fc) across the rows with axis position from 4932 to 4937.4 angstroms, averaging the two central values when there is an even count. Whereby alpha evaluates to 1.00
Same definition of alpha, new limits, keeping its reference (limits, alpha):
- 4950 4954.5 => 1.03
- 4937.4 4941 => 1.02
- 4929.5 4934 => 1.00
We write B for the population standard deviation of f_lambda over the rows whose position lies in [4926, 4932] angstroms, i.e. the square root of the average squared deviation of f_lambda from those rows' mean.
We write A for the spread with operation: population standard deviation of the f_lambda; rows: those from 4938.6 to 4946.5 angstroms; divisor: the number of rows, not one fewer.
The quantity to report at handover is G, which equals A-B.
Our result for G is -0.01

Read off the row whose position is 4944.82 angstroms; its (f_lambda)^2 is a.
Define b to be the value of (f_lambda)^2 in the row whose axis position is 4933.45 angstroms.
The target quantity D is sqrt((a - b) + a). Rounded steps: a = 35.1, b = 33.9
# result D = 6.02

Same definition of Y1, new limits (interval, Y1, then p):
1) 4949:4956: 35.2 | 5.93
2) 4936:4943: 34.6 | 5.88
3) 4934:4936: 33.8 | 5.81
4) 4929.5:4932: 33.9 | 5.82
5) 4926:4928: 33.1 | 5.75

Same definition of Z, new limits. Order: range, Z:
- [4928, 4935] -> 5.854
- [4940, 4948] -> 6.095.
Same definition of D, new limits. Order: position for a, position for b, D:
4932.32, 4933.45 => 5.87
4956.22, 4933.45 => 5.45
